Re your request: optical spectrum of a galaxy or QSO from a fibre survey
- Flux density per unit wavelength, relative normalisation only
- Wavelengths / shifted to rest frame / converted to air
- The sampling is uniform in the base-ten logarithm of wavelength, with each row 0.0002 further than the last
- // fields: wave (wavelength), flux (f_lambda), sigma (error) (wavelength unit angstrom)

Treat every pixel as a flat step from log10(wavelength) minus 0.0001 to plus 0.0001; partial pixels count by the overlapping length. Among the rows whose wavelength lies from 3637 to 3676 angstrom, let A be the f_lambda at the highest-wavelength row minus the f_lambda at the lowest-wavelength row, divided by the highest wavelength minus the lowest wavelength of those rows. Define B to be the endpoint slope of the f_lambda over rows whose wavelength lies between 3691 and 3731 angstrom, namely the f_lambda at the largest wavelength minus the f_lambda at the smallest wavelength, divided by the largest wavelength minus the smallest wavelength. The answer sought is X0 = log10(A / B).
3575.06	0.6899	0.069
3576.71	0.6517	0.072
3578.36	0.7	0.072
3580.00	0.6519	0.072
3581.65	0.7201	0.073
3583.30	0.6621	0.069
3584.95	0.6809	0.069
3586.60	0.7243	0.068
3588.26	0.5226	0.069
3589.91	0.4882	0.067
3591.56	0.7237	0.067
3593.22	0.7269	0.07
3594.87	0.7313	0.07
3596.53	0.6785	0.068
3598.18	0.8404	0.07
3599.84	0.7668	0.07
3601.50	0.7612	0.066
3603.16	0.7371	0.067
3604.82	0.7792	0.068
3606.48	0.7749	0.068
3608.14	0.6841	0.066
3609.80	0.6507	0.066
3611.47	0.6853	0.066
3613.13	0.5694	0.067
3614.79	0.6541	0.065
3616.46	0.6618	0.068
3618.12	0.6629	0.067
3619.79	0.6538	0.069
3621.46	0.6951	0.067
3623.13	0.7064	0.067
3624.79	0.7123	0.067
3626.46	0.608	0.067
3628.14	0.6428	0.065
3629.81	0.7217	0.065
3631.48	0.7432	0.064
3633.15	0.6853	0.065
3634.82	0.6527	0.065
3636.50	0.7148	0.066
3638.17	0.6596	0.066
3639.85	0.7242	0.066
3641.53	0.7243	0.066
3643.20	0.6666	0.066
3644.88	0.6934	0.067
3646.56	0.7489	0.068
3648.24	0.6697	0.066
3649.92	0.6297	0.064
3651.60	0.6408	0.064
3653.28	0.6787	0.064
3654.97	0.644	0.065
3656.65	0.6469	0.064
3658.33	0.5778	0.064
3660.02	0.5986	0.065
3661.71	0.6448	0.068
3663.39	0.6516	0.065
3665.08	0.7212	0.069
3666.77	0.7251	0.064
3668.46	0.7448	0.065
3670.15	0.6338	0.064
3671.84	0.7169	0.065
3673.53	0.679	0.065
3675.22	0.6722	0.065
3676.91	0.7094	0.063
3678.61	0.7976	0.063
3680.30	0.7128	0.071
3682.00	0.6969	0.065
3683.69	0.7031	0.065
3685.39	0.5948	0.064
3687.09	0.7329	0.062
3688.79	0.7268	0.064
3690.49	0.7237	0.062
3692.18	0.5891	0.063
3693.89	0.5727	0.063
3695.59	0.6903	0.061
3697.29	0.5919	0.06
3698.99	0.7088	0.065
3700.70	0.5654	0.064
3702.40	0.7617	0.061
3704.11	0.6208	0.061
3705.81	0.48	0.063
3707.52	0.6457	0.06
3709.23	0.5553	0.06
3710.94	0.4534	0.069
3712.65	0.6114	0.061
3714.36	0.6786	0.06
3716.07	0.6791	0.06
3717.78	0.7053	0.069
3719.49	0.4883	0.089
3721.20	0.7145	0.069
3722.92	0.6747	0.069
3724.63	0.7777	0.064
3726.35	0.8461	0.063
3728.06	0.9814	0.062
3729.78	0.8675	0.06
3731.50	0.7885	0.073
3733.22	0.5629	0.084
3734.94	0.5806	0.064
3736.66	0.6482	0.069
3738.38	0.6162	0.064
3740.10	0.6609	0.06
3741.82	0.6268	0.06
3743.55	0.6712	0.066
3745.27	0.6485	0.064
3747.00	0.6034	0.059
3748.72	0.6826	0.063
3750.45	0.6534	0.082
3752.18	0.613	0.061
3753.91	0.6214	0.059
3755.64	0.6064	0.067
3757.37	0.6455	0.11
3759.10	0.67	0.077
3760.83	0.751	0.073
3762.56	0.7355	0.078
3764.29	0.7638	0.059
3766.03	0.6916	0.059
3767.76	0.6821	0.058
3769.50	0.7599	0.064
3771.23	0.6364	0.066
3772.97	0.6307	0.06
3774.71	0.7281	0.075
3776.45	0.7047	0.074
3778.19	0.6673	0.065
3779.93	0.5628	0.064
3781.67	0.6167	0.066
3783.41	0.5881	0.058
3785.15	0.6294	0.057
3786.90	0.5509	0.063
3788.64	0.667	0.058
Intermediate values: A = 0.0003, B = 0.007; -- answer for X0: -1.3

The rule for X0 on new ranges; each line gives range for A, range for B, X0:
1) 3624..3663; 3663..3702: -0.1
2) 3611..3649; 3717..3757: -0.8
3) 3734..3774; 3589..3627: -0.4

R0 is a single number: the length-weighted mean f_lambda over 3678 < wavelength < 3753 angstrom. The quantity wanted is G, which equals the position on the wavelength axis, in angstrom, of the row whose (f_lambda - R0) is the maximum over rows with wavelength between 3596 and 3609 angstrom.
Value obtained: 3598.18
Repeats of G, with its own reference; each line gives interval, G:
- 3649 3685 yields 3678.61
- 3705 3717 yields 3716.07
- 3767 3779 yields 3769.50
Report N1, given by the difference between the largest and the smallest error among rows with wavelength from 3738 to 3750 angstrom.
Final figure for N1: 0.007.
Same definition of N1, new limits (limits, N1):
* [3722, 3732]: 0.013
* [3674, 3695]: 0.009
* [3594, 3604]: 0.004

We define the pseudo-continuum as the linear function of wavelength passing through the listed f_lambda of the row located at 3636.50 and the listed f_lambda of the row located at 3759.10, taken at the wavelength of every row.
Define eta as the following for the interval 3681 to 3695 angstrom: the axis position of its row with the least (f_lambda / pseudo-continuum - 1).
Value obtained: 3693.89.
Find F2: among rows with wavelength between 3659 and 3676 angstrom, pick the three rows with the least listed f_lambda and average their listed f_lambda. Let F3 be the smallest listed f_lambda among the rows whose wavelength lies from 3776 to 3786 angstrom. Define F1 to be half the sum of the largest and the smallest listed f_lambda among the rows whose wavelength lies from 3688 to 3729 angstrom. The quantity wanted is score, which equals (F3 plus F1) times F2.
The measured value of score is 0.801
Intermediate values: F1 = 0.72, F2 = 0.63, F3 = 0.5628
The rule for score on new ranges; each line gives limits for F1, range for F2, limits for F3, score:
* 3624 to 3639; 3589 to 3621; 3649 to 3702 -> 0.707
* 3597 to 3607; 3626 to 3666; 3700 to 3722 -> 0.739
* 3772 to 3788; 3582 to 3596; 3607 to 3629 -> 0.674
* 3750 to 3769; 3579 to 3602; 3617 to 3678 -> 0.700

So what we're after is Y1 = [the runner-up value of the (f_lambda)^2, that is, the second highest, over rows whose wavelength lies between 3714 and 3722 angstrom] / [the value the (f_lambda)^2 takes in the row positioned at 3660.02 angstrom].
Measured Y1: 1.4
